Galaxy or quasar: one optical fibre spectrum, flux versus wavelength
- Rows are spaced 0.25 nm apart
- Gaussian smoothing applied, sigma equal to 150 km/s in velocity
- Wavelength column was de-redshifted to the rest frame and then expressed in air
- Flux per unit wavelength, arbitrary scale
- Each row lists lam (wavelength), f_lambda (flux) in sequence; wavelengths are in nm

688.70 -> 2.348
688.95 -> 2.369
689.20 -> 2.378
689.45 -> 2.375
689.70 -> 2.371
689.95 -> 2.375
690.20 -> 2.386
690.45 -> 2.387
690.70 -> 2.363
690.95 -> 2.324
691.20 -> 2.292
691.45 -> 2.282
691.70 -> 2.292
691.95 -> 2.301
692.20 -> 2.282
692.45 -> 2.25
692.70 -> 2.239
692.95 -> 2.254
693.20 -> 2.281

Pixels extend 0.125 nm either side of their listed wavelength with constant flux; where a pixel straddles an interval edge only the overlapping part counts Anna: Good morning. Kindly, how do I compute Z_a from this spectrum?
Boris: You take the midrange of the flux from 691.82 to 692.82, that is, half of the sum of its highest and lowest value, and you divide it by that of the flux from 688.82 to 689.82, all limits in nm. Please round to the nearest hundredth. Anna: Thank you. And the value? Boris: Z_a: 0.96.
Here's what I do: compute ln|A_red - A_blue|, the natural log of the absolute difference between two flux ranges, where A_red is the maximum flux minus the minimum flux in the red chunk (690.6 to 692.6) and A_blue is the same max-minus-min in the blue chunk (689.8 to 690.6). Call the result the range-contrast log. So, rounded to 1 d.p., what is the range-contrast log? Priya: -2.3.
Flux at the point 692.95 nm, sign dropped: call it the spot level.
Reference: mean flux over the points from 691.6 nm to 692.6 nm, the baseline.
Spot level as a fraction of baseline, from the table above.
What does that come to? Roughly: 0.99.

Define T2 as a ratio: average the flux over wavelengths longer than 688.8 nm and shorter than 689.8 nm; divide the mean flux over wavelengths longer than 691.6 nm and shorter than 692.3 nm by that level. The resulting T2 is 0.966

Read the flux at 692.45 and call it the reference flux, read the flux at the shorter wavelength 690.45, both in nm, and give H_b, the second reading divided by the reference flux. 1.061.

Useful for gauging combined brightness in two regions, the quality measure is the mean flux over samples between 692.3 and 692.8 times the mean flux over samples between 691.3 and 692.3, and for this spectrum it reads 5.14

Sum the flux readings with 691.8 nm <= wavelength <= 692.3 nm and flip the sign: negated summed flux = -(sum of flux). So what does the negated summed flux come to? -4.6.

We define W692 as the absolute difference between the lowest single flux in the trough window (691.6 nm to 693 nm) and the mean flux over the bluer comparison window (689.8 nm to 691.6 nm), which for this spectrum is 0.105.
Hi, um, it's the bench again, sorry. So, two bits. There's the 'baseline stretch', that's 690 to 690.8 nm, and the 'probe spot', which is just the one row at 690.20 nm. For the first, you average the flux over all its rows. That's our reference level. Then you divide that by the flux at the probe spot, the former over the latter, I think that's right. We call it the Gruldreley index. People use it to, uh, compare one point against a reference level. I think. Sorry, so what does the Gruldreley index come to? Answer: 1.00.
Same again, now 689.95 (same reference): 1.00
